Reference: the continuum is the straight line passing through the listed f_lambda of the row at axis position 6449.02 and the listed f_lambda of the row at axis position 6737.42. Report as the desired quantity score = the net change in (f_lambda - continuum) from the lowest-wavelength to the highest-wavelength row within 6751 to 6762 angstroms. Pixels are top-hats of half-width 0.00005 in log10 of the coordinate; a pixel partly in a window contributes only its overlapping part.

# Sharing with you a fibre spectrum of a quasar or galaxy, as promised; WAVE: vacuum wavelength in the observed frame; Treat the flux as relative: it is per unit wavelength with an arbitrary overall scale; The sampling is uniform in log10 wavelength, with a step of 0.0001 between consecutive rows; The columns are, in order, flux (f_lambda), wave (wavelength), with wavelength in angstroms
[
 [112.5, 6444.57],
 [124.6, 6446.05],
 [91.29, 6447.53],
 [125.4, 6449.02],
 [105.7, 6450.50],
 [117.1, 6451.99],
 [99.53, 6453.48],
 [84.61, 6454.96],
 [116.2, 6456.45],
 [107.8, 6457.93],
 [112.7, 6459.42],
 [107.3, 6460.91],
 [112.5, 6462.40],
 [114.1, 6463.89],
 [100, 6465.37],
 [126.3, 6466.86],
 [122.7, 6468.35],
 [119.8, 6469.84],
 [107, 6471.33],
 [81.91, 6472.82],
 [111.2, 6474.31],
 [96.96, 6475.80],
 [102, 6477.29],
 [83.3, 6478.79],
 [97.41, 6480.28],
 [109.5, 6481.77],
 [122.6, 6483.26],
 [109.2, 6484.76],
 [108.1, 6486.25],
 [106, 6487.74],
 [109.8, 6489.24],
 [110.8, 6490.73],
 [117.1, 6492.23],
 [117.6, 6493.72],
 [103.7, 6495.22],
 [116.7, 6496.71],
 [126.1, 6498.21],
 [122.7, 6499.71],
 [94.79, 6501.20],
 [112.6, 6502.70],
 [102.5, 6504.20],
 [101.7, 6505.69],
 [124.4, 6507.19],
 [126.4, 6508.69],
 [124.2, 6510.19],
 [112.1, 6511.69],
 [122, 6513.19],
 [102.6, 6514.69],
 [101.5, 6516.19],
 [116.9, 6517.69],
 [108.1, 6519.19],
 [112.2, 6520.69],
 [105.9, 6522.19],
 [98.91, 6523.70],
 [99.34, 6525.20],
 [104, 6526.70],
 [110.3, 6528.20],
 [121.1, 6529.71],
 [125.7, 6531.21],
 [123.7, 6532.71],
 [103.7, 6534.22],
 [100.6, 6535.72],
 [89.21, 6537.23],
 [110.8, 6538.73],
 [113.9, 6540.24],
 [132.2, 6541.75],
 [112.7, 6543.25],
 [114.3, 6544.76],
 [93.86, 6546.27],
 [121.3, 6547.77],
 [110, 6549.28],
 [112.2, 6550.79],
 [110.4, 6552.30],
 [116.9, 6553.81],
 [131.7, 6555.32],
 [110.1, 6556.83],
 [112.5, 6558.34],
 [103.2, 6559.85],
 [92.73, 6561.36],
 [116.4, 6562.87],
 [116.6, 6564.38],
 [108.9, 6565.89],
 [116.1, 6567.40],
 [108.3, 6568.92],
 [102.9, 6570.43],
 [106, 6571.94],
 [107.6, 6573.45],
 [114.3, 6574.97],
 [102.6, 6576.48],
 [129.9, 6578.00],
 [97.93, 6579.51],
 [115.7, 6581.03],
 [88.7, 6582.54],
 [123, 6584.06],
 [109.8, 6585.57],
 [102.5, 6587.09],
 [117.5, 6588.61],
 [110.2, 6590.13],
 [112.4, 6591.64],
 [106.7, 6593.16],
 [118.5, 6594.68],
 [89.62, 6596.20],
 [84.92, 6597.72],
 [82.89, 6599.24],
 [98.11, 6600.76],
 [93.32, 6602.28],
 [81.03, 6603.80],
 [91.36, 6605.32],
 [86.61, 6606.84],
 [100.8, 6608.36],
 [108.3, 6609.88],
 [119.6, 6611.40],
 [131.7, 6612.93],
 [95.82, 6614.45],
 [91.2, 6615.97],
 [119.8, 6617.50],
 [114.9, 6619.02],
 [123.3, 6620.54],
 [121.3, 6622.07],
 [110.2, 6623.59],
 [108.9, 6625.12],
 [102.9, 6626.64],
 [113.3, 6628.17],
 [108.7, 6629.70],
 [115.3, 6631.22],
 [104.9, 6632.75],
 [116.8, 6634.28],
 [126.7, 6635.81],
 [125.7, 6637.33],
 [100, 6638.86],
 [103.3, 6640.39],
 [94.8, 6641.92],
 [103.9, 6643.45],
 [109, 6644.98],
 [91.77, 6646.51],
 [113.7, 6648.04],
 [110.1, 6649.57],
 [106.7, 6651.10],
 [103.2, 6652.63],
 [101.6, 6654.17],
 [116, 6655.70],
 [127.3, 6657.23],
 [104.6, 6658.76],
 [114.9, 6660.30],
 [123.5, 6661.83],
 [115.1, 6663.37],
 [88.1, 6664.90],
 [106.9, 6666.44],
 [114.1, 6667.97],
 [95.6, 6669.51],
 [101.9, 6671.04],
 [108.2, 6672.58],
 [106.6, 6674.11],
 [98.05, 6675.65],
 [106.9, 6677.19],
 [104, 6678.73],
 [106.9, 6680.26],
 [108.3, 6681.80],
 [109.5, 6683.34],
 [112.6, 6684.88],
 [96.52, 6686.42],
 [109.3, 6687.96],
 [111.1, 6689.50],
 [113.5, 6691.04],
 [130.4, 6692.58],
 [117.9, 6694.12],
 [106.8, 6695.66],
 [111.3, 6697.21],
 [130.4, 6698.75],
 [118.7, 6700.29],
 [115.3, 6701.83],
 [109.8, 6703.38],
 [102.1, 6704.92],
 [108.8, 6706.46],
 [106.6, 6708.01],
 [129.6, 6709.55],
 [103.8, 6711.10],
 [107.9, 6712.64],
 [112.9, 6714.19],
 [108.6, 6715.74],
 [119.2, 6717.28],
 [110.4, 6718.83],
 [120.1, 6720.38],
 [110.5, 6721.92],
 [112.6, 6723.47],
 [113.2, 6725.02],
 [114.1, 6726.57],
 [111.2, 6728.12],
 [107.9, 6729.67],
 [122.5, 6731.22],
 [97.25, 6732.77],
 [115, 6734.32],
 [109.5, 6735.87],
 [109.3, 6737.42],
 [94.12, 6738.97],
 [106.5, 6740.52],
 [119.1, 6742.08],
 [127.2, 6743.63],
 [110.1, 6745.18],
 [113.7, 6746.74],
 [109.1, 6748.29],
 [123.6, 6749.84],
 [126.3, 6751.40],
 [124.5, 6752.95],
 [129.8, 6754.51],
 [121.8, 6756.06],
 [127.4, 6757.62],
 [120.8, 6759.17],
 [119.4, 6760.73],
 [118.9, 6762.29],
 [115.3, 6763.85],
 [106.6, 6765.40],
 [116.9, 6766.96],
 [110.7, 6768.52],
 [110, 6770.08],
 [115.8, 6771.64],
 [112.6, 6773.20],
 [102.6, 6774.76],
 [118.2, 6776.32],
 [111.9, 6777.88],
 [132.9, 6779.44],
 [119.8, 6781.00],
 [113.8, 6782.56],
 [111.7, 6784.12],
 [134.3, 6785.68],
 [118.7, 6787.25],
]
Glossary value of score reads -6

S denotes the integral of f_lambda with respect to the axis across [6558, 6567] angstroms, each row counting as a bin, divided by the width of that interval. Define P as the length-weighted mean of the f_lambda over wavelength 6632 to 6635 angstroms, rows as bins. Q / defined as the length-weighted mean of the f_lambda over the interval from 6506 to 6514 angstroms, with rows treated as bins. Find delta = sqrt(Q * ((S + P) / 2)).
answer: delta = 115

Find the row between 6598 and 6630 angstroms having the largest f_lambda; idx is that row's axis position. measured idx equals 6612.93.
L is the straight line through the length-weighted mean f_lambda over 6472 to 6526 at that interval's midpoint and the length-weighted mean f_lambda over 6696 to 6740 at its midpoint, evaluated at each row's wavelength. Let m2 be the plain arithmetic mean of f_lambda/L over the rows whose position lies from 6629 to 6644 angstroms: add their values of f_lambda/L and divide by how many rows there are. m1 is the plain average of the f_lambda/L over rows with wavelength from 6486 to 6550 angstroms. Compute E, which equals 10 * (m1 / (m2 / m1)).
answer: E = 10.5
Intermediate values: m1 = 1.02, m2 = 0.994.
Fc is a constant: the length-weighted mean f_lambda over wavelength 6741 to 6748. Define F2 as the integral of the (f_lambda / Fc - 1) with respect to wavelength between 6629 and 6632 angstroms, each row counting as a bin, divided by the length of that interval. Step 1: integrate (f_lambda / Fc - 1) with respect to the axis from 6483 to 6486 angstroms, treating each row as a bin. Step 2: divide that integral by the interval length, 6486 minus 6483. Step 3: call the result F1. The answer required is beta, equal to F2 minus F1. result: -0.01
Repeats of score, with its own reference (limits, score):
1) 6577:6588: -27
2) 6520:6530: 9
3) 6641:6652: 12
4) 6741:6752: 8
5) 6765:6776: -3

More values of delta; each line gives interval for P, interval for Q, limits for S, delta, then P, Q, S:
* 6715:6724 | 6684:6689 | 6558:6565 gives 109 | 114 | 106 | 108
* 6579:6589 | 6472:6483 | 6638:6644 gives 101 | 108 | 99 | 101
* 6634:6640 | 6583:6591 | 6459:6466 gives 112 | 117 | 112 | 109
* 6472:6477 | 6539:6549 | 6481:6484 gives 110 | 97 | 114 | 116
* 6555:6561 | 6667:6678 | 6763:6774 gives 108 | 112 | 105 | 113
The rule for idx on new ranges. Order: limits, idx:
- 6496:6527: 6508.69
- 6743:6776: 6754.51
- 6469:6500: 6498.21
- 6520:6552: 6541.75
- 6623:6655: 6635.81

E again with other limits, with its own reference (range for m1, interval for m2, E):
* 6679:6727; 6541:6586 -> 10.0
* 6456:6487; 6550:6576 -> 9.8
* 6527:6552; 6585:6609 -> 11.7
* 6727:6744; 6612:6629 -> 9.7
